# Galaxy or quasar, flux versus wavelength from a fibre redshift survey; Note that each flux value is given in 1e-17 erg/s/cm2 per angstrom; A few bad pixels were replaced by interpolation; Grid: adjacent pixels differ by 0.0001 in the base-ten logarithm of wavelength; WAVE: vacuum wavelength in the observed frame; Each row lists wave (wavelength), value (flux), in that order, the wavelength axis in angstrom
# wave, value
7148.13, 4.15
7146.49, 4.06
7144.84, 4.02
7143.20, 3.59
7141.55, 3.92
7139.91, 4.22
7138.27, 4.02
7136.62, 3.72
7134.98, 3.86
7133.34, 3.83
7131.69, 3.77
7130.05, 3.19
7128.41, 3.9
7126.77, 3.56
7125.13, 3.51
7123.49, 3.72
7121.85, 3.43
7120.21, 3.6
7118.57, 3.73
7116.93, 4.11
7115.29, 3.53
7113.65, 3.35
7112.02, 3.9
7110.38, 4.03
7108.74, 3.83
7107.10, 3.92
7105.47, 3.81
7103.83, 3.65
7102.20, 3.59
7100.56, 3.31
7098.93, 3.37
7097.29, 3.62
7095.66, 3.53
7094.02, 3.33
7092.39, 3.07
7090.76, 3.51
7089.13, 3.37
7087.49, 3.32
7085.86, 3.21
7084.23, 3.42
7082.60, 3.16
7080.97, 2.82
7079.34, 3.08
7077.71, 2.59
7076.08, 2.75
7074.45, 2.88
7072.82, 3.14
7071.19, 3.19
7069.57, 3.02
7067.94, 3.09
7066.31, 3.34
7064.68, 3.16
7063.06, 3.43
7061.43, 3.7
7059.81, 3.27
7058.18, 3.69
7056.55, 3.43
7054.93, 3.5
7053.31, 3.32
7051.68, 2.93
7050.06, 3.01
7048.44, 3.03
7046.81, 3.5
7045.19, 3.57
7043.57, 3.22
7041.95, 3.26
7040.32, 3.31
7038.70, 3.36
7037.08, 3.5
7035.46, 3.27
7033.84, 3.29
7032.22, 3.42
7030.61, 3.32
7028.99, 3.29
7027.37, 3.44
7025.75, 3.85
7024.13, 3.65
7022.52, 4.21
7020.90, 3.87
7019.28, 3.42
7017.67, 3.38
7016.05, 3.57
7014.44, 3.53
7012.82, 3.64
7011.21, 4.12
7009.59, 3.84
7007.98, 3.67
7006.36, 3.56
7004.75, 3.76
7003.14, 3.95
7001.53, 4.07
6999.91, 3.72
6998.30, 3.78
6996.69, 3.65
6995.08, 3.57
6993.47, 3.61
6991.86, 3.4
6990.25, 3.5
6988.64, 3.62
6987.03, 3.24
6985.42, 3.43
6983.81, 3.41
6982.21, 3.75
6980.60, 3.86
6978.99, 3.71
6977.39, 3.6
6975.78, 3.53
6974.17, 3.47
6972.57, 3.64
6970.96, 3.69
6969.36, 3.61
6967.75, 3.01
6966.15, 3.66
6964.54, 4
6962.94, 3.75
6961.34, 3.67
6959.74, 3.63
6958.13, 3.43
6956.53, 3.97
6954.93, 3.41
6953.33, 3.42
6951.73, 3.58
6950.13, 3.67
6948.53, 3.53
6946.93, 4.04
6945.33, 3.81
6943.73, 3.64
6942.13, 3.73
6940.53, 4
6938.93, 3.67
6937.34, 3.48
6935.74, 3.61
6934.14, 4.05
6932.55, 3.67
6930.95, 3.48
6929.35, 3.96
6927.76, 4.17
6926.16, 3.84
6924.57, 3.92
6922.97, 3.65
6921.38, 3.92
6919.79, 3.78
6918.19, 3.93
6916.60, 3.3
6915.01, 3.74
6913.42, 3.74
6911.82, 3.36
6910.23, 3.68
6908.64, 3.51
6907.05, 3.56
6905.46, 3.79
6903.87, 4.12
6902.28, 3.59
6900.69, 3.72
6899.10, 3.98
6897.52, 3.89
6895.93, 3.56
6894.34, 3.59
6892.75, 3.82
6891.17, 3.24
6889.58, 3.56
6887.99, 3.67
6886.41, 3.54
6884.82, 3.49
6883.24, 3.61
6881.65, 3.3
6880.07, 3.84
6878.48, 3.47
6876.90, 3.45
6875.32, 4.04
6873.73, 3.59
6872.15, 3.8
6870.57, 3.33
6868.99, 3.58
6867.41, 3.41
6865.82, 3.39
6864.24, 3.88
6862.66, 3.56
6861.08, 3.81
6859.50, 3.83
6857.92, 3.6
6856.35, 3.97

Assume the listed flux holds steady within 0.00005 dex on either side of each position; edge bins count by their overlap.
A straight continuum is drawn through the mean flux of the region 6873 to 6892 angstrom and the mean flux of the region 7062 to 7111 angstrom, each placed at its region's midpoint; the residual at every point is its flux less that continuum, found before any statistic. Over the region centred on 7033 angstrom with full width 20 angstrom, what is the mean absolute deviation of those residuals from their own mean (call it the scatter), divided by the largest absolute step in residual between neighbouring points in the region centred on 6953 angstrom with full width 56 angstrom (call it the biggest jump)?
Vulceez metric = 0.20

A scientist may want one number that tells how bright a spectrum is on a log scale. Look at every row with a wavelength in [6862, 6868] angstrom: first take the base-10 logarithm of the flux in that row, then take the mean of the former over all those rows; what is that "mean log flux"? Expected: 0.551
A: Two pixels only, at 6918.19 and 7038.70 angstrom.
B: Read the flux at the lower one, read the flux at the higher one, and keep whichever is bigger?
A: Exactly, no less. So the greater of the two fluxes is 3.93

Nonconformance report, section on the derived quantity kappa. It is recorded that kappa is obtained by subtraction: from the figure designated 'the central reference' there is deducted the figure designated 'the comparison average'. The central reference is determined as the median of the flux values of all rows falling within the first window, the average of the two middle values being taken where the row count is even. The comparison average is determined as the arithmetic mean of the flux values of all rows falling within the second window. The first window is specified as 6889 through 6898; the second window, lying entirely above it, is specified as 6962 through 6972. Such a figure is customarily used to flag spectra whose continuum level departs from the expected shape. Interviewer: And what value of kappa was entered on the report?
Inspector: -0.05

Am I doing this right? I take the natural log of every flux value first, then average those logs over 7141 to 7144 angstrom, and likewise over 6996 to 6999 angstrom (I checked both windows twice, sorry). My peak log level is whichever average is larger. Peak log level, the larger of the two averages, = 1.32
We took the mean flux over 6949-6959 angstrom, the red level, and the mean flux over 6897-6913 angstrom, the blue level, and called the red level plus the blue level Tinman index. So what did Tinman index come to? 7.30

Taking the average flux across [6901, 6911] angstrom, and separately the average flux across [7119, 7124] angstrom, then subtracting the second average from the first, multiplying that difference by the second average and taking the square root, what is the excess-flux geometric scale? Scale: 0.67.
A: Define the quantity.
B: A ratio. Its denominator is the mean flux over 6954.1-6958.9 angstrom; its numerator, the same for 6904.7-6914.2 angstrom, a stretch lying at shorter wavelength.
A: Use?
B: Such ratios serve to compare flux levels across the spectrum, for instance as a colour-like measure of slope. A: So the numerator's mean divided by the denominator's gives 1.00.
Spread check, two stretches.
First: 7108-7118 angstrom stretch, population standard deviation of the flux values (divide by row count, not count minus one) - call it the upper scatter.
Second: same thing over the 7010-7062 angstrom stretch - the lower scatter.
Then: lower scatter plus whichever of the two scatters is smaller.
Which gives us 0.549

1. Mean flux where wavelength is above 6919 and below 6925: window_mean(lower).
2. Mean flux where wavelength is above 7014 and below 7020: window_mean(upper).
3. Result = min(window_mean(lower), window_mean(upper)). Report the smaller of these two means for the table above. 3.48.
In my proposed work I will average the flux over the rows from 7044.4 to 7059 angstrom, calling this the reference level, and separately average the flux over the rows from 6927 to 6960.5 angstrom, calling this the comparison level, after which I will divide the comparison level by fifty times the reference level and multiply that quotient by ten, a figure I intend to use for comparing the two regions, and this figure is 0.223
